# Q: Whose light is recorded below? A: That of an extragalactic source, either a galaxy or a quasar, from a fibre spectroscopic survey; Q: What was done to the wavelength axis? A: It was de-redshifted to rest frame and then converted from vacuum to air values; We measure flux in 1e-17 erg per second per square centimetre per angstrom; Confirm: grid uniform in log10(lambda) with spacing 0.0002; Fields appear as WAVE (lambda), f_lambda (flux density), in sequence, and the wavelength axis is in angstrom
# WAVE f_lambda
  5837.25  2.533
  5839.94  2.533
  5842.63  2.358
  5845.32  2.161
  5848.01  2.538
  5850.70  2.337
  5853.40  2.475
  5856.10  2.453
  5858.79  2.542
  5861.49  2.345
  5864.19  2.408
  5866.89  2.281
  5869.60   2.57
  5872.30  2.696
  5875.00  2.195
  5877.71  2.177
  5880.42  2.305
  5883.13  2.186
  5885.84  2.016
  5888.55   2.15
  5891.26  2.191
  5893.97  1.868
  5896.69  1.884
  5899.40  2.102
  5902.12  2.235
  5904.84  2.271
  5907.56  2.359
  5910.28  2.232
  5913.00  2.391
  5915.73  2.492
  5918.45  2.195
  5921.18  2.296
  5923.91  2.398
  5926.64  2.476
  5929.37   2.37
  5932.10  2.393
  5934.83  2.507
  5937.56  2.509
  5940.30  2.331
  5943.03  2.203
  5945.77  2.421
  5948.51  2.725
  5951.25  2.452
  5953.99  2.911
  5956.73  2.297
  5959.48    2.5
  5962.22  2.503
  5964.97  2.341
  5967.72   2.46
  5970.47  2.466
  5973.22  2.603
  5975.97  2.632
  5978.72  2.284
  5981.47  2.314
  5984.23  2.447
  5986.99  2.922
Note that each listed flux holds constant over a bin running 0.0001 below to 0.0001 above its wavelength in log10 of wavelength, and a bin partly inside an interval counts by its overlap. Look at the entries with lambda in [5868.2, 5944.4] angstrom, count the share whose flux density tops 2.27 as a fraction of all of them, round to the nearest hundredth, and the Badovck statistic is 0.54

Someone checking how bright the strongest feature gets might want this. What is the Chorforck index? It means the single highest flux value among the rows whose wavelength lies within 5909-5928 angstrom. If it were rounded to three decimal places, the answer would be 2.492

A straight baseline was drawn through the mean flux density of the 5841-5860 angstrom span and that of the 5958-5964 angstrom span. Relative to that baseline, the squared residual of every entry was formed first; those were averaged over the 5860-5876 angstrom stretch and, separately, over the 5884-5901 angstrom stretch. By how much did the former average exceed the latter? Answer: -0.15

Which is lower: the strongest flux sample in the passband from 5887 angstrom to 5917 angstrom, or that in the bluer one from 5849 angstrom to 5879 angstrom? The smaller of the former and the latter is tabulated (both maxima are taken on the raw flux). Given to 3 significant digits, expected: 2.49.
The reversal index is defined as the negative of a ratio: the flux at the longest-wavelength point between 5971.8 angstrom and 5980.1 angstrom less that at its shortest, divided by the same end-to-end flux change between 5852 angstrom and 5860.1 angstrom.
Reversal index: 4.8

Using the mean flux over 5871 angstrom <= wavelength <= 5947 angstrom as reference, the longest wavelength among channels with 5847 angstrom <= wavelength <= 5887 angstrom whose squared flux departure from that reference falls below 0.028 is 5883.13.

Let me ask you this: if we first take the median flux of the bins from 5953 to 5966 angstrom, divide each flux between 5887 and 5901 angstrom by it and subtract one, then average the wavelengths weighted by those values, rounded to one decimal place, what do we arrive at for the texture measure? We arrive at 5894.4 angstrom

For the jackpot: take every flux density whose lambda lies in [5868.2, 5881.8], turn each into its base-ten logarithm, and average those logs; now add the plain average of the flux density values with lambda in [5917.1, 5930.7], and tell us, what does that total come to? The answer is 2.72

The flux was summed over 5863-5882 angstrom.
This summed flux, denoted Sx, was 16.6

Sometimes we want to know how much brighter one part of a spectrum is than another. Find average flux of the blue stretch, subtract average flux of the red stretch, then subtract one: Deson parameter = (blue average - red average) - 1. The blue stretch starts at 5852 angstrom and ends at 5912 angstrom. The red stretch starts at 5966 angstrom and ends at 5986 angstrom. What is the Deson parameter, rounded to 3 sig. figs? -1.19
